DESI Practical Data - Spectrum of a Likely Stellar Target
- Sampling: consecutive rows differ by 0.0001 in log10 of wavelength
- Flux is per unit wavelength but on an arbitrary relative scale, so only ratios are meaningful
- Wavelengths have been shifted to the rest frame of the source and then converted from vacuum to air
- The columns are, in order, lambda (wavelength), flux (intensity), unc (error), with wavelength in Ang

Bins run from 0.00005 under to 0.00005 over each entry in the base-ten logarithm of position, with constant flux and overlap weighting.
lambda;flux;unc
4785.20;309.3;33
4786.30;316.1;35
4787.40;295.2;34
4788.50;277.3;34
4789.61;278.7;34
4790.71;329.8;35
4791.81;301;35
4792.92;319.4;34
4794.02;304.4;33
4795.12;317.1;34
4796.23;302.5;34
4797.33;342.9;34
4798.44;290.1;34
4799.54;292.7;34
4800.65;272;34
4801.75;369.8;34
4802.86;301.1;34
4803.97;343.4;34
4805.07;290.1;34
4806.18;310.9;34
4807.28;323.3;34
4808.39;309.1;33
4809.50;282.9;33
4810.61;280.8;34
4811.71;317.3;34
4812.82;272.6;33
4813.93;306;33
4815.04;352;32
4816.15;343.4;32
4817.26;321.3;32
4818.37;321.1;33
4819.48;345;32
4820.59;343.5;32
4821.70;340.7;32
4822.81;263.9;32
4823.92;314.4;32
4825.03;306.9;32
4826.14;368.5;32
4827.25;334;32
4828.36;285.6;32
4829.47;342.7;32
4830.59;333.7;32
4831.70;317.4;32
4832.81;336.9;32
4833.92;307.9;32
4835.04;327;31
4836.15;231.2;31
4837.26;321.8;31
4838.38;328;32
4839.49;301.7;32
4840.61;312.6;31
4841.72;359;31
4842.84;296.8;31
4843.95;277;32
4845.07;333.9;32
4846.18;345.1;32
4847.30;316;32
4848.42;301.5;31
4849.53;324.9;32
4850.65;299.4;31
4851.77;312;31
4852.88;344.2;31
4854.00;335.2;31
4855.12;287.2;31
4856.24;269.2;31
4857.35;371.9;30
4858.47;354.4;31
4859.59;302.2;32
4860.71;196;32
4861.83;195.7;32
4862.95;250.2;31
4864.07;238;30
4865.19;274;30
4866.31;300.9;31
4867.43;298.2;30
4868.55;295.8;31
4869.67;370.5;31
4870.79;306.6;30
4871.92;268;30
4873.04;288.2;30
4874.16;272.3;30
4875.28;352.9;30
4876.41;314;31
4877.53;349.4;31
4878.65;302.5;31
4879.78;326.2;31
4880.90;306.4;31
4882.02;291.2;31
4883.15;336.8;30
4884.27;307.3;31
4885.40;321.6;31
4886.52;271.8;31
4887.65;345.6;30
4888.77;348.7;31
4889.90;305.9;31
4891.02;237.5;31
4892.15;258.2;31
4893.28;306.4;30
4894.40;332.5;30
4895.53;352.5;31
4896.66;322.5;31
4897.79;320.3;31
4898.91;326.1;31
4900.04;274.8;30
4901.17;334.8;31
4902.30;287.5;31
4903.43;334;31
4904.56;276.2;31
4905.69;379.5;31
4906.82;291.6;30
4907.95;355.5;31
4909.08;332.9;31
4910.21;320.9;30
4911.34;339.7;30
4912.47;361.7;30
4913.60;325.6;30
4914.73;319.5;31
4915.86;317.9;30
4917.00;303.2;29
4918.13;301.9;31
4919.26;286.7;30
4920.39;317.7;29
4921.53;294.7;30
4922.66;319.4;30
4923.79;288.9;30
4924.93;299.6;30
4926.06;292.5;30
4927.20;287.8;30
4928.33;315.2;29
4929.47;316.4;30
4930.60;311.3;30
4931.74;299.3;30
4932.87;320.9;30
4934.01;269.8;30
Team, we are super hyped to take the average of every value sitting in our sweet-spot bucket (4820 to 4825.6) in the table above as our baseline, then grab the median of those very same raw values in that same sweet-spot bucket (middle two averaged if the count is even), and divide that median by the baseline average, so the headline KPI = 1.00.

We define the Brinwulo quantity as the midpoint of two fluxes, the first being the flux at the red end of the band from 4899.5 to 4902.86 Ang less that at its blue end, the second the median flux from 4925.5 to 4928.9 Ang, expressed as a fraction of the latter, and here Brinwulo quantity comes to 0.52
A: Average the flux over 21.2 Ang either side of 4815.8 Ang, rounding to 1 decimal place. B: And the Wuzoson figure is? 314.8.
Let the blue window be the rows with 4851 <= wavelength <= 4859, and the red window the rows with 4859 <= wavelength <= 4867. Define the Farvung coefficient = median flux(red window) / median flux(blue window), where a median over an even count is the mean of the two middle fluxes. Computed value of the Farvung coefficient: 0.75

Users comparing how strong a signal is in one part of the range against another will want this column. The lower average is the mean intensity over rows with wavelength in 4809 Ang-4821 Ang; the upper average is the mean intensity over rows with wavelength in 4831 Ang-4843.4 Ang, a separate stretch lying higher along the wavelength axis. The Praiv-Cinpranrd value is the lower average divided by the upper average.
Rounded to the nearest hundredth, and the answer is 1.01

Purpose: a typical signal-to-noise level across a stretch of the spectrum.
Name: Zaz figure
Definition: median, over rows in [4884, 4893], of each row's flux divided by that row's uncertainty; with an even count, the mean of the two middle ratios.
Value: 9.9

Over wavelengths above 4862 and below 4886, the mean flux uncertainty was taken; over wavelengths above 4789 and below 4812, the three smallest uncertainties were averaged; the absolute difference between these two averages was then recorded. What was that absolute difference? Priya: 2.4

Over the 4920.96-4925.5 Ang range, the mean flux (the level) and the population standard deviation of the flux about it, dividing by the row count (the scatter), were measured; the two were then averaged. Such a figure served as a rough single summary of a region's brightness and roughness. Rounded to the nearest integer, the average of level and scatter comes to 156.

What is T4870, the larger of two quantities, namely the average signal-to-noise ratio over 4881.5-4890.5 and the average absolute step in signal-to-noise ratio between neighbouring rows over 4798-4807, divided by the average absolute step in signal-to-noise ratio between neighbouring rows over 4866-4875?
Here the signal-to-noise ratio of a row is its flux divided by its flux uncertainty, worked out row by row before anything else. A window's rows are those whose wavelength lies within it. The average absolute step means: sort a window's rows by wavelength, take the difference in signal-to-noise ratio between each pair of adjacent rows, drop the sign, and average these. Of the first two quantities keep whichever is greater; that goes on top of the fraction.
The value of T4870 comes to 9.9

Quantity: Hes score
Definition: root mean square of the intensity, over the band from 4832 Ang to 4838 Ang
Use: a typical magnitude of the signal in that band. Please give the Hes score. 307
